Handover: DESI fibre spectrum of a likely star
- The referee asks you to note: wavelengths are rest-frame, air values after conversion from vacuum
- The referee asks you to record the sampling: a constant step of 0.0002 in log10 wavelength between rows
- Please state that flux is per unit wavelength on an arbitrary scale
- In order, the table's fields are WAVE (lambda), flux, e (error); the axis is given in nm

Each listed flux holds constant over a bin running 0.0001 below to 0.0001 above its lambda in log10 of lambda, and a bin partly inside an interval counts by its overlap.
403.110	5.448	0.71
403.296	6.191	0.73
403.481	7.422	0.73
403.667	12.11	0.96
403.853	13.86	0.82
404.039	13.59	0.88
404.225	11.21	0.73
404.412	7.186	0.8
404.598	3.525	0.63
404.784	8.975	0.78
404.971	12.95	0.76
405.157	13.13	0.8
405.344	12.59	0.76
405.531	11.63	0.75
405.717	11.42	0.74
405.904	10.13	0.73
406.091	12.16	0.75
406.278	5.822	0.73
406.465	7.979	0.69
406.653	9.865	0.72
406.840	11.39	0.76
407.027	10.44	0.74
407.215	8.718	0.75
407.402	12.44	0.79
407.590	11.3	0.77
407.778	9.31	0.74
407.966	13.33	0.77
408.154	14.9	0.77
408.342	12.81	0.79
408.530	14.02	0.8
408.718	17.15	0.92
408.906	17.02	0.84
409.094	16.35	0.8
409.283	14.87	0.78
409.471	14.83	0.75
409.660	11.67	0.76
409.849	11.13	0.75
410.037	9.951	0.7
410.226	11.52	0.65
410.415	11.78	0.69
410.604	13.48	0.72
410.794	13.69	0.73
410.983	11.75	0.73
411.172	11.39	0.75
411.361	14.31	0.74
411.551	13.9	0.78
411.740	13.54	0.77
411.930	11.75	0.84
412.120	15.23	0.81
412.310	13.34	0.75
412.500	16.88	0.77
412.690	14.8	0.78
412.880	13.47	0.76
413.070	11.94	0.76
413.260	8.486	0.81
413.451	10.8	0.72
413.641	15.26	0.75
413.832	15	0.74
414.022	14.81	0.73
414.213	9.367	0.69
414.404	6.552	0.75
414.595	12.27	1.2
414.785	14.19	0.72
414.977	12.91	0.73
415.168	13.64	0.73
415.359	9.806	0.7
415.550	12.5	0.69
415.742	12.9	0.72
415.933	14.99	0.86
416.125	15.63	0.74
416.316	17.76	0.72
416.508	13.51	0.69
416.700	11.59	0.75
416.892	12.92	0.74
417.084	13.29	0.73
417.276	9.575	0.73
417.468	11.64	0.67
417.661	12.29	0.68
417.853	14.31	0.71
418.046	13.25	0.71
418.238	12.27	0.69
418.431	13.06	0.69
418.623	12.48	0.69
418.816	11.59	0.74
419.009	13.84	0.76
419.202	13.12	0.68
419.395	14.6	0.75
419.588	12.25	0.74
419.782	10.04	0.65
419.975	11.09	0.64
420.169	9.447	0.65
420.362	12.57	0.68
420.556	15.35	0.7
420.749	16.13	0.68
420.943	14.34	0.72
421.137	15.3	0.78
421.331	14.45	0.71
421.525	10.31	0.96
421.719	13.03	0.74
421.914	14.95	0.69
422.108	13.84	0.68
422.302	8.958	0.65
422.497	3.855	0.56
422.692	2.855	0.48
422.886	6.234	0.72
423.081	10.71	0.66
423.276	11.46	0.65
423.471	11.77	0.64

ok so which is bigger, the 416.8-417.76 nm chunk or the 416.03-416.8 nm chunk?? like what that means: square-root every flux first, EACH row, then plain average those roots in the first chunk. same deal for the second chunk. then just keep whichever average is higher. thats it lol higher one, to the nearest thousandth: 3.812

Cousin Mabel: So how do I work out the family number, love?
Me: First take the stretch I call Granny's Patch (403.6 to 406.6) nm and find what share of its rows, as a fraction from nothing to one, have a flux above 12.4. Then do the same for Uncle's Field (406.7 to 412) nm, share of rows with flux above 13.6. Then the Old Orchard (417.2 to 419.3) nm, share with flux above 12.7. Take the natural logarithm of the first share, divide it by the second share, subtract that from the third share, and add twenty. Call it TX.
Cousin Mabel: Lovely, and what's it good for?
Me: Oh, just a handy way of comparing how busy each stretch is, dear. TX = 23.7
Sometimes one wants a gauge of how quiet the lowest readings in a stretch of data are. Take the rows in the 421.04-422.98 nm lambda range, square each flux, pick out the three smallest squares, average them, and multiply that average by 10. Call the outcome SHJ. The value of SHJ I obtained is 206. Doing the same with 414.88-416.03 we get 1396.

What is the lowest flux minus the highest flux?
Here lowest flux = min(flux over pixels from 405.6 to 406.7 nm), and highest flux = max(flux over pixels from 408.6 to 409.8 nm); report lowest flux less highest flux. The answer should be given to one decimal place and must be -11.3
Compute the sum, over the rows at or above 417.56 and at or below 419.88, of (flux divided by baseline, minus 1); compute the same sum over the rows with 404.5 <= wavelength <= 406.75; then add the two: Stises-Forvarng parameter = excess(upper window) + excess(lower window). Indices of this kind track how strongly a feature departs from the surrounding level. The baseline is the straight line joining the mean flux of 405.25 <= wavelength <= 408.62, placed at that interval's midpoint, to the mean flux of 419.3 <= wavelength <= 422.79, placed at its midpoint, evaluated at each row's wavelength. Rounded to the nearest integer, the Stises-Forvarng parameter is 0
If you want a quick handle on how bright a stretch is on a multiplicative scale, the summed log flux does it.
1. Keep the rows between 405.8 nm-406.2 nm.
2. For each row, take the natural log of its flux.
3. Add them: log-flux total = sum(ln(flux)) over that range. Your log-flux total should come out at 4.81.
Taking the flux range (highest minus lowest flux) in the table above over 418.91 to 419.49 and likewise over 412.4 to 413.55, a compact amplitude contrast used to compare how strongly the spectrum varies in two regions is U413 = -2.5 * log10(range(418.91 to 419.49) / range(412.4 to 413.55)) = 1.9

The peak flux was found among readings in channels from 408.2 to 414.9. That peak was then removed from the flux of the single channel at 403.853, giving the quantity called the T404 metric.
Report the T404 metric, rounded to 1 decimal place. -3.3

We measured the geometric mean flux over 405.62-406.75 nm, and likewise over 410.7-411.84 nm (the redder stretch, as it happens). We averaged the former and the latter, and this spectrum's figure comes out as 11.2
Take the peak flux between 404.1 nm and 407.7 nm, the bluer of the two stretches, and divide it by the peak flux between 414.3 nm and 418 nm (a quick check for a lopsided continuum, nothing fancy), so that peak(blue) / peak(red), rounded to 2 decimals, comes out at 0.74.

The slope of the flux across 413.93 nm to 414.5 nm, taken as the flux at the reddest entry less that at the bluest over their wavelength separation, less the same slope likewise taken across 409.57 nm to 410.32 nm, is -21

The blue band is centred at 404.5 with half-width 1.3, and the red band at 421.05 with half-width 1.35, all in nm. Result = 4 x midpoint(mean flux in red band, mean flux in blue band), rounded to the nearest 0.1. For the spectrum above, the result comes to 46.5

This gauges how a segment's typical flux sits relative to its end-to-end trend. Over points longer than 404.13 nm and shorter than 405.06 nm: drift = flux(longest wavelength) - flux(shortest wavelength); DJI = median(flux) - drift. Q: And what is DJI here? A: 7.2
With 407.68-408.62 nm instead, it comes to 8.6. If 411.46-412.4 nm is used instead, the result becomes 14.1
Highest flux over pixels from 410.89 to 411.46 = 14.31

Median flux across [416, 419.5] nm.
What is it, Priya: 13.1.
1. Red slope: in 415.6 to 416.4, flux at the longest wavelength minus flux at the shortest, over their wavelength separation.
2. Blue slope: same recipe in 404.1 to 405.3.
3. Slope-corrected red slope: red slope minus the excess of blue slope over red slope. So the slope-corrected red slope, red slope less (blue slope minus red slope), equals 15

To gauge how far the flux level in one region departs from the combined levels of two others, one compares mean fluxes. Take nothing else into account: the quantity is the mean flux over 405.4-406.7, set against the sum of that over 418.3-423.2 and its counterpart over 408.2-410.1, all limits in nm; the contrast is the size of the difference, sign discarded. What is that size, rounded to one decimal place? 15.9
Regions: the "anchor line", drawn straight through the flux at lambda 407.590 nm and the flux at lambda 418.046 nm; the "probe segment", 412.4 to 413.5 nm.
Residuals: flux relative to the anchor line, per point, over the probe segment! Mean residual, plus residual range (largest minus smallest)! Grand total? 9.0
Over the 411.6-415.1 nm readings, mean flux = 12.8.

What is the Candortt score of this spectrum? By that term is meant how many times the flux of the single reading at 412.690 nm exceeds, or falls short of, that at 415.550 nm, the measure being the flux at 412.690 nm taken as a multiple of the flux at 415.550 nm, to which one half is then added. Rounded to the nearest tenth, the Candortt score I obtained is 1.7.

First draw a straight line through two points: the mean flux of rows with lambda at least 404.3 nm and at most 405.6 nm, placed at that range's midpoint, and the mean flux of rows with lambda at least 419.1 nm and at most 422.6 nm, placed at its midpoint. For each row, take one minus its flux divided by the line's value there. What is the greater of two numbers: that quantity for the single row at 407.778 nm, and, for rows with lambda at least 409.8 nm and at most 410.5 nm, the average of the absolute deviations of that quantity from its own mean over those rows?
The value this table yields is 0.11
